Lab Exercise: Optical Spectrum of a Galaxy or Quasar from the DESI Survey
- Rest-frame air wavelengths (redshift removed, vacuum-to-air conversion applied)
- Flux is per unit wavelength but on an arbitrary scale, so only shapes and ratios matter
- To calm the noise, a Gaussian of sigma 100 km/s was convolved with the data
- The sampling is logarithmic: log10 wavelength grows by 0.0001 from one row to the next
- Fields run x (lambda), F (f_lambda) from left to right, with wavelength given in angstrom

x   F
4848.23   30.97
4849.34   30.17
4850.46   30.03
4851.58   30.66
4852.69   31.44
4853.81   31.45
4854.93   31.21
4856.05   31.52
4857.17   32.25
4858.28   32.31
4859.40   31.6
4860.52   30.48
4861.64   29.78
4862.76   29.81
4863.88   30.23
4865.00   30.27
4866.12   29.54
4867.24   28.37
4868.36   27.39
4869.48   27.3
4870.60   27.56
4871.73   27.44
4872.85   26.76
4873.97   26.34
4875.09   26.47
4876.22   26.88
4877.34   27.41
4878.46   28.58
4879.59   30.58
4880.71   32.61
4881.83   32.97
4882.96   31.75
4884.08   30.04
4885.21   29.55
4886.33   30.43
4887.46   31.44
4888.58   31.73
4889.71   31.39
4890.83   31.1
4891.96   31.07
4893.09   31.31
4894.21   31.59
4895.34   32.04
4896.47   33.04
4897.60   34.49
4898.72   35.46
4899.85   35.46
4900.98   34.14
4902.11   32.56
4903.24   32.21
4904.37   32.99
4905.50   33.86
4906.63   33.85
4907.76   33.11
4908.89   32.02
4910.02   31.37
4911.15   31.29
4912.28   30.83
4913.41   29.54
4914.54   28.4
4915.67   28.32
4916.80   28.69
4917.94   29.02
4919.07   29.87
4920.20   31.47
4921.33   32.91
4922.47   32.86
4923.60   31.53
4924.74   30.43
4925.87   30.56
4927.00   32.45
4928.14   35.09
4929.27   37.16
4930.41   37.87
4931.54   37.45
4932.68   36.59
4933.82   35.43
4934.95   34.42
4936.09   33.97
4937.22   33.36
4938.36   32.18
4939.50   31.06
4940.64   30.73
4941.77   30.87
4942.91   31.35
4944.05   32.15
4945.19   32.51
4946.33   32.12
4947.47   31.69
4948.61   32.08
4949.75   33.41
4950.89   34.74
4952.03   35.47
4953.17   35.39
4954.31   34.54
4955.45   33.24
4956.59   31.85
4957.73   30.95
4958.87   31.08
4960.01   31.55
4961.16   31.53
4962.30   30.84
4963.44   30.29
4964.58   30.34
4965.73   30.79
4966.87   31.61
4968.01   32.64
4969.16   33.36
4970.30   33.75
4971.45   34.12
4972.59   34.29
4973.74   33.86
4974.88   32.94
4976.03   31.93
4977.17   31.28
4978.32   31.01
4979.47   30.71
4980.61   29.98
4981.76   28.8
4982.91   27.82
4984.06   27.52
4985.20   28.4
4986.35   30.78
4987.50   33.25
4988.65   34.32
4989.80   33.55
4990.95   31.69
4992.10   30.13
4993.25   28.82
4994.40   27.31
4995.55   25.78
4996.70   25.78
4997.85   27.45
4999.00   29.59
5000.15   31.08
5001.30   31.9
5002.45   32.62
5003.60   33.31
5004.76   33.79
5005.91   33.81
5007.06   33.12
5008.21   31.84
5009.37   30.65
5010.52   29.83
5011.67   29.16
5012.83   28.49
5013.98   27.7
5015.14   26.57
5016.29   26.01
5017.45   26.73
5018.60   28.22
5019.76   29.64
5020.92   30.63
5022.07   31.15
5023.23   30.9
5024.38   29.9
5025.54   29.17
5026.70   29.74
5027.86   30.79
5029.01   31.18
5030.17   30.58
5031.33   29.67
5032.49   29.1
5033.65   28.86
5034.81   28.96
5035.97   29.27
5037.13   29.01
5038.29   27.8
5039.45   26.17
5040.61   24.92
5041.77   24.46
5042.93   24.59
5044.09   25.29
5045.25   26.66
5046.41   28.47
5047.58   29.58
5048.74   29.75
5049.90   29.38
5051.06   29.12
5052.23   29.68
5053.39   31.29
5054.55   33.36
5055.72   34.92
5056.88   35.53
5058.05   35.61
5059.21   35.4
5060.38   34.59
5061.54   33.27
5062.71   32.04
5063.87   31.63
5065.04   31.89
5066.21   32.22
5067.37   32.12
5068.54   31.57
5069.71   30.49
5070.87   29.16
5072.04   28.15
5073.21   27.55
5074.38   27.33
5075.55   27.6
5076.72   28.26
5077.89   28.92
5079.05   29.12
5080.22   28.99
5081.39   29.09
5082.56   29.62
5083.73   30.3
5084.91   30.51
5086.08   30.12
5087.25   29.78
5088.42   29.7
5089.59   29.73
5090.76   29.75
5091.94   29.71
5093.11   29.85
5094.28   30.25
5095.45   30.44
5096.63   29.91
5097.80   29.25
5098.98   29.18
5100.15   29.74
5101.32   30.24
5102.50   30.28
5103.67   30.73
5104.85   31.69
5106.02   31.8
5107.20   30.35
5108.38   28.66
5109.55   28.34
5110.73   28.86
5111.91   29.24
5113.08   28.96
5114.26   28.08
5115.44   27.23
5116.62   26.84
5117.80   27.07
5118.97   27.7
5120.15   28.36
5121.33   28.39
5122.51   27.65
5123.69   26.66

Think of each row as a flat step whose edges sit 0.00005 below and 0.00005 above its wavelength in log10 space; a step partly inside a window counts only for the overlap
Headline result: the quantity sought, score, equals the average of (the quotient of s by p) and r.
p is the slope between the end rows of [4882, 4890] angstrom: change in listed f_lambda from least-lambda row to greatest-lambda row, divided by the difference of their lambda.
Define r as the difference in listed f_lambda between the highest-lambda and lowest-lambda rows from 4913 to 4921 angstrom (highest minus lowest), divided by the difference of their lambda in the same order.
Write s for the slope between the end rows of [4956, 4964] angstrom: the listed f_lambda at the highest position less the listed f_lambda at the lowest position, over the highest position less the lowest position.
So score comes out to 2.3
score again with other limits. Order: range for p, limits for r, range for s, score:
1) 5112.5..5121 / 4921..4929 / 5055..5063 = 2.6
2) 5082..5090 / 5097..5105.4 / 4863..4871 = -12.5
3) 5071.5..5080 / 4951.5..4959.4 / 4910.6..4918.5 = -1.5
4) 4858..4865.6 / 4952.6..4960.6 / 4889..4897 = -0.7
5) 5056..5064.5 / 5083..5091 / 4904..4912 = 0.2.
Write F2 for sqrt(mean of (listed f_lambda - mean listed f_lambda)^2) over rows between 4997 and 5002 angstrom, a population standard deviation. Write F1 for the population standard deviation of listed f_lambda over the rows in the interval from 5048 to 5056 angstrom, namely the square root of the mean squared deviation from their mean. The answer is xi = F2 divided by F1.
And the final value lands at 0.8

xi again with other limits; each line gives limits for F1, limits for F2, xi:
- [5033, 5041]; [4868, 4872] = 0.1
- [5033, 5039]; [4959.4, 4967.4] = 1.0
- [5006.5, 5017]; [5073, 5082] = 0.3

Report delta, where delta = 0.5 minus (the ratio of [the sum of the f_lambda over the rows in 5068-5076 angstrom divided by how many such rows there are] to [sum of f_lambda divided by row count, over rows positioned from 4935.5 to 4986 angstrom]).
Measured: -0.40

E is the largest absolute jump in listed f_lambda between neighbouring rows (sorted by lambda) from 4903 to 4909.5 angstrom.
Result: 1.1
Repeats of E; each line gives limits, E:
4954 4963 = 1.4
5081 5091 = 0.7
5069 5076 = 1.3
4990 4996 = 1.6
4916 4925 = 1.6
